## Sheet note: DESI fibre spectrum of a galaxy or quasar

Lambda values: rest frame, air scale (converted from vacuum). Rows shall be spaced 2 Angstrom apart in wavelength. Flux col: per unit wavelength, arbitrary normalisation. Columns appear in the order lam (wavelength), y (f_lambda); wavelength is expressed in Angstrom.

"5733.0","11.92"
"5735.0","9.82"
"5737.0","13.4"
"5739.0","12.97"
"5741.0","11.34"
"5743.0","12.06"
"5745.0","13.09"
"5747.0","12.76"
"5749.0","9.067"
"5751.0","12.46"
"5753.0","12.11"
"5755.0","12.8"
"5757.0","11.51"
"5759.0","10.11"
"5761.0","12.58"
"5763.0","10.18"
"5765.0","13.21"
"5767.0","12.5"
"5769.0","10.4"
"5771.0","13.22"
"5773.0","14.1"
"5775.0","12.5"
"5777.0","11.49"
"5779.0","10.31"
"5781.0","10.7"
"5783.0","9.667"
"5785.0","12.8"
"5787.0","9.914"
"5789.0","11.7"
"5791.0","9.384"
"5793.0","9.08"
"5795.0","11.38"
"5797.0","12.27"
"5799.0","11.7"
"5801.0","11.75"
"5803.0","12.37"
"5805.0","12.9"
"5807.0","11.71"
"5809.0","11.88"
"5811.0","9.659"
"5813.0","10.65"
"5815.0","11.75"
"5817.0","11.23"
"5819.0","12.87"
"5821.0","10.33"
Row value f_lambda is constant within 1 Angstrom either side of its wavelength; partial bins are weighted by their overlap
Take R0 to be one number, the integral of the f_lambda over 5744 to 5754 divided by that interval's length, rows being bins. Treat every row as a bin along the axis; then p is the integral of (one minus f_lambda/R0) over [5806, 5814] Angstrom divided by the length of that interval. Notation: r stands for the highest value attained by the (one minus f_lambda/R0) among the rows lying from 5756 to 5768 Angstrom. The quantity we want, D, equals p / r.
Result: 0.5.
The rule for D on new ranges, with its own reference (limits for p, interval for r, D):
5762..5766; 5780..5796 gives 0.1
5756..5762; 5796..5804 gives 2.5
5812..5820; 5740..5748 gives 0.5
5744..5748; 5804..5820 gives -0.5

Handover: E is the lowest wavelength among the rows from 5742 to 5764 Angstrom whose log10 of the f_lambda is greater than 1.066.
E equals 5743.0 Angstrom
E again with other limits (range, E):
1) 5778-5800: 5785.0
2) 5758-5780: 5761.0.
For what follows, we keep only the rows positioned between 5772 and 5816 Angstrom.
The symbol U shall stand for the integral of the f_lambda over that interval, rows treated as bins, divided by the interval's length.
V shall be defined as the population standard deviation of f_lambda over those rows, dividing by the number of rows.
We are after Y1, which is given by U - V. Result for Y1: 10.1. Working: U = 11.3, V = 1.26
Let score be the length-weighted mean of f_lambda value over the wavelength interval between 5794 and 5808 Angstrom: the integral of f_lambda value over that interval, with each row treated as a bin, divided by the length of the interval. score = 12.0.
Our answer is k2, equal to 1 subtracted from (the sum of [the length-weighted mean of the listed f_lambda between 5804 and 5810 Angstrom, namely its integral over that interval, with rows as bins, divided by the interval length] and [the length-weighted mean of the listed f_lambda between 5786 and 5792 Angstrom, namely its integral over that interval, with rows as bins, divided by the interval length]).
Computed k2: 21.5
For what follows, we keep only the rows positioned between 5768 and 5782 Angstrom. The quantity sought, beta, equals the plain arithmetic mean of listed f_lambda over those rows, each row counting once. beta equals 11.8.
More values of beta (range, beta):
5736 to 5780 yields 12.0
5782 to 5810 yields 11.3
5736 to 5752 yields 12.1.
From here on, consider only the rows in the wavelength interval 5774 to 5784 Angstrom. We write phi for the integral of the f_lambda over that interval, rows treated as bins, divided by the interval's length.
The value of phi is 10.9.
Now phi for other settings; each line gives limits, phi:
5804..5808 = 12.3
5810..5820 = 11.2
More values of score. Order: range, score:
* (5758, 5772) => 11.7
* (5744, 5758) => 12.0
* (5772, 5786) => 11.7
